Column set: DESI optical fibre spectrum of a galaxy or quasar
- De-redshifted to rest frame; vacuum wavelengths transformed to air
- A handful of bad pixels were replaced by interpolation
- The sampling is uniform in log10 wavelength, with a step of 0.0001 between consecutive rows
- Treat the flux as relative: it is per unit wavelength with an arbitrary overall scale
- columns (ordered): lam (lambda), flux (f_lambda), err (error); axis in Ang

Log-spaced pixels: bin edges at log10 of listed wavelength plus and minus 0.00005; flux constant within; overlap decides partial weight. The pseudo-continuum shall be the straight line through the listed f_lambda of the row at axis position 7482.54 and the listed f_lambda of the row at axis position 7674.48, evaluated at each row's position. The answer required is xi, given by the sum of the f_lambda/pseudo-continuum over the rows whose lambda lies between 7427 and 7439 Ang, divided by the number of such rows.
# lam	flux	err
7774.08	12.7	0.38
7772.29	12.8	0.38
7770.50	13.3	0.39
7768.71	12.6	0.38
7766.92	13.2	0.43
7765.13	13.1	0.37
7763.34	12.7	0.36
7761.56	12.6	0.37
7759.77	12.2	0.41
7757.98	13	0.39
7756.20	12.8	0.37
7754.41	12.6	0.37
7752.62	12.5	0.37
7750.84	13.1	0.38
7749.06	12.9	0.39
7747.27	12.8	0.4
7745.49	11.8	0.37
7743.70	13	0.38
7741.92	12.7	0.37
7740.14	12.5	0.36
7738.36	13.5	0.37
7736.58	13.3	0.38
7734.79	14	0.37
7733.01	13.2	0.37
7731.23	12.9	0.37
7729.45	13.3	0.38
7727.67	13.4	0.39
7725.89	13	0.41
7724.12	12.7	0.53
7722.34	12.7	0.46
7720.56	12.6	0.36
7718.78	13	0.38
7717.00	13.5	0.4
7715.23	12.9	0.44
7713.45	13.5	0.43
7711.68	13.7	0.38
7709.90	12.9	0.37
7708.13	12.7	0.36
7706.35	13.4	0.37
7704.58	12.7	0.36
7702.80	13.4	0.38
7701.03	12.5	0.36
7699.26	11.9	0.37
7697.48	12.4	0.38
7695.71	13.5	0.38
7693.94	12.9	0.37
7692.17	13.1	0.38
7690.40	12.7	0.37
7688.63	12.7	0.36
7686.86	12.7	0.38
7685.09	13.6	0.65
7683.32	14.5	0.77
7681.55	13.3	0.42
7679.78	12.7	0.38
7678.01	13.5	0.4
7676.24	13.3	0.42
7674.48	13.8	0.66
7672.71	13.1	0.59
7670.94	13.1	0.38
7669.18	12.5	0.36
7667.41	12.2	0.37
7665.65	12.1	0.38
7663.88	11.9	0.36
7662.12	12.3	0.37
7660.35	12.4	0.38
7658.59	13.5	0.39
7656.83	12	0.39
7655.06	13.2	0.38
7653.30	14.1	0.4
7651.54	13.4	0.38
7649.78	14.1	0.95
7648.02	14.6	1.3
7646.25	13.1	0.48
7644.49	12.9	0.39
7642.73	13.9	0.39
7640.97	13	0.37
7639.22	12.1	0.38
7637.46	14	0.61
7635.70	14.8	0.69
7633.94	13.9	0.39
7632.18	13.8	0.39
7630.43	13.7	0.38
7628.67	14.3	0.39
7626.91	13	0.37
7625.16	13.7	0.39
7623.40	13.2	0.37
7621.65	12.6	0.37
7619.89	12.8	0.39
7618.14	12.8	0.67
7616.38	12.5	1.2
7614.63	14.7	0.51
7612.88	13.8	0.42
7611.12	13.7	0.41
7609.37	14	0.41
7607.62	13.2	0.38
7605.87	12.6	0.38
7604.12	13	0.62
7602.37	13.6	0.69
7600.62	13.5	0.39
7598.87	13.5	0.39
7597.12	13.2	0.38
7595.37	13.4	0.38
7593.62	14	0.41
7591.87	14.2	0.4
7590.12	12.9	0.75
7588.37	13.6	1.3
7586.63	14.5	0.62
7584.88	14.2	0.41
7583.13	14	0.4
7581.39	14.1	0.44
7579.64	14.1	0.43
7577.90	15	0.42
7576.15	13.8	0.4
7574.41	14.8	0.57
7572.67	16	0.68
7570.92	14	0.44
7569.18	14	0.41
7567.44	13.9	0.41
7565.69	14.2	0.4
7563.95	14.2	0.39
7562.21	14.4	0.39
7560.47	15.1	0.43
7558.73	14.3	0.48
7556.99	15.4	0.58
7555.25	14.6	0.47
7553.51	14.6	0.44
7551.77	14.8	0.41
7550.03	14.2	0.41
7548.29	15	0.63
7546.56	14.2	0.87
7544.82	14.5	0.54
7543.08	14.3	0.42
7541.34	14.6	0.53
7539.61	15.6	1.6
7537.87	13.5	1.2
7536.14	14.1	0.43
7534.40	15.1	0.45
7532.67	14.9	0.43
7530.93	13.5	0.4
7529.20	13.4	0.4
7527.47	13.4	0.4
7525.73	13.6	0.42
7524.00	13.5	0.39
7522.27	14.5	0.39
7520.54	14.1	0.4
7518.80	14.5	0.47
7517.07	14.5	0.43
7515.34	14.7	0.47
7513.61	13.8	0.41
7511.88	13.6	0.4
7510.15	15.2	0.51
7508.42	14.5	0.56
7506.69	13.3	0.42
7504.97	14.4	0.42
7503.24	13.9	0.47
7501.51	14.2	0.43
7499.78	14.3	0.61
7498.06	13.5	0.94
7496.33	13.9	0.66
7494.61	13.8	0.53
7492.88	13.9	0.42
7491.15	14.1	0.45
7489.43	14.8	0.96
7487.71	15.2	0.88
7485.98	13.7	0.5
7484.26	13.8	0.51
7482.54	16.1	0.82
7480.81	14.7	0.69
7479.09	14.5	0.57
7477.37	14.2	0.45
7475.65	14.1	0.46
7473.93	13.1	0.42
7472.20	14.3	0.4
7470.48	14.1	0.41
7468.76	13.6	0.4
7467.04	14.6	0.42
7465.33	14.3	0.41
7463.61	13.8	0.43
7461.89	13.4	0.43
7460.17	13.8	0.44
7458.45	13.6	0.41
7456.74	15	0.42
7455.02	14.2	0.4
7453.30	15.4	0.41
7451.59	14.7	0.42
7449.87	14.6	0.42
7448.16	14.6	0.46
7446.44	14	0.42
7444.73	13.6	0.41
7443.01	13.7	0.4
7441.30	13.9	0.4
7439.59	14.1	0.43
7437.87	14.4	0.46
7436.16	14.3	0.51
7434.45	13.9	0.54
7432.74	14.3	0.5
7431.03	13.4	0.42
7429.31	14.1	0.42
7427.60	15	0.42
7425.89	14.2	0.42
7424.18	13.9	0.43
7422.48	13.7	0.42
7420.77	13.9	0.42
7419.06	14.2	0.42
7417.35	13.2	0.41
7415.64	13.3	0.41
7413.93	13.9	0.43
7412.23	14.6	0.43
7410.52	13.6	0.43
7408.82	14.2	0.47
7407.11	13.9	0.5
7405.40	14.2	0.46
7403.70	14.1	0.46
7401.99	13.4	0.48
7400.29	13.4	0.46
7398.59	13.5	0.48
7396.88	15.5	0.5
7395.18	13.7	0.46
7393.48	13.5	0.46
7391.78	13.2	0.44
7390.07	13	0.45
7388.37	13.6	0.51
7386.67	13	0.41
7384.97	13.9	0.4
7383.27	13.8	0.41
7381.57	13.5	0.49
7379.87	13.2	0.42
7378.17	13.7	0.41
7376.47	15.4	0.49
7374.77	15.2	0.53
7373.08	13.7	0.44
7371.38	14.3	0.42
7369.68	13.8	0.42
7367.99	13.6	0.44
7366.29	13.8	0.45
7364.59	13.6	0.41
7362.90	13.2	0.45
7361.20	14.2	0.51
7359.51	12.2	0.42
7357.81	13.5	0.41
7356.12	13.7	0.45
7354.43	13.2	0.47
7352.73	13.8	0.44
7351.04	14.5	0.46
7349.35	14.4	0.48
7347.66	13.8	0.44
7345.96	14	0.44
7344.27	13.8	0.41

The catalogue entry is 0.85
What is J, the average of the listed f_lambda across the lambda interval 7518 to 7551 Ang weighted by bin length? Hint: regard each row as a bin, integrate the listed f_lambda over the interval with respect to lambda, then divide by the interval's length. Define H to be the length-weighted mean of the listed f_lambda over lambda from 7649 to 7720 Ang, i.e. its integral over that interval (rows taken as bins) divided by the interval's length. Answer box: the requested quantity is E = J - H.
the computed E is 1.2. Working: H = 13.0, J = 14.2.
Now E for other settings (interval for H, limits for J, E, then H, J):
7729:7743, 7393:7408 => 0.7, 13.2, 13.9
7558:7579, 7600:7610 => -1.2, 14.5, 13.3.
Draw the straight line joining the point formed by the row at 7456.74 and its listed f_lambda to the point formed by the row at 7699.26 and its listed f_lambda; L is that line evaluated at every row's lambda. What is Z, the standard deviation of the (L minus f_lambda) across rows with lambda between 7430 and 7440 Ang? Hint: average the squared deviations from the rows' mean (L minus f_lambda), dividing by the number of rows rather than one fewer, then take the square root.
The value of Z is 0.36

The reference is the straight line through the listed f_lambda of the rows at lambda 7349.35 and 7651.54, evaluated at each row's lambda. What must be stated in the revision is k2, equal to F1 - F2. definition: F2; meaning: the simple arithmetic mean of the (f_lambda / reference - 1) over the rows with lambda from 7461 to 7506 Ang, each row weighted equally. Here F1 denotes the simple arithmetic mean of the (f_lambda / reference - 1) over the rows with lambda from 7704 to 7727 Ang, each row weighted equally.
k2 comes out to -0.028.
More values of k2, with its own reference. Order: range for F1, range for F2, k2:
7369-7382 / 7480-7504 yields -0.040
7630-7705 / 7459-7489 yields -0.031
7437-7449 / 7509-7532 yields -0.017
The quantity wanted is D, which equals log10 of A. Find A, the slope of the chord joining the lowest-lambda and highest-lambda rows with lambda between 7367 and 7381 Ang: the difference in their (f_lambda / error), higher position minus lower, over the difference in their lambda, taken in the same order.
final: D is -1.4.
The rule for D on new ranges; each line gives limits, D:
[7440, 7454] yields -0.6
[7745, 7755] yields -0.6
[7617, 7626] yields 0.4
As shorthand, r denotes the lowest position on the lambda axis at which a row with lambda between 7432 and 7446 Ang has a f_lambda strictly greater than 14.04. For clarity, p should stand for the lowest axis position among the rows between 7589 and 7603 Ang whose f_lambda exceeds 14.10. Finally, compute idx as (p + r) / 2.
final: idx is 7512.3 Ang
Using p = 7591.87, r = 7432.74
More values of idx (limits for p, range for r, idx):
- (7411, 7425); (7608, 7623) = 7513.4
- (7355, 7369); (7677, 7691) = 7522.3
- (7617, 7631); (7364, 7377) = 7500.0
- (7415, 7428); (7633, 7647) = 7527.4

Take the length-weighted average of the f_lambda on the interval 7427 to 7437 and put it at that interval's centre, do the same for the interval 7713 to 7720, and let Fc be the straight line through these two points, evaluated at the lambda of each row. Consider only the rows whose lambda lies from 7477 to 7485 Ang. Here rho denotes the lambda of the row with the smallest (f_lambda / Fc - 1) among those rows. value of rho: 7484.26 Ang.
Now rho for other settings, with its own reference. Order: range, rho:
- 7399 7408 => 7400.29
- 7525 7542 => 7527.47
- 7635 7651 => 7639.22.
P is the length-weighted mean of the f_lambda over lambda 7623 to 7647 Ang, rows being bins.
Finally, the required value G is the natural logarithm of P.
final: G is 2.606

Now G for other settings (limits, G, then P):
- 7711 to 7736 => 2.578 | 13.2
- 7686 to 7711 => 2.552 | 12.8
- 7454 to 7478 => 2.640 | 14.0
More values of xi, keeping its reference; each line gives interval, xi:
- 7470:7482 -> 0.87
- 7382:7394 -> 0.78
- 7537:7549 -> 0.95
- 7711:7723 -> 0.99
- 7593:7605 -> 0.92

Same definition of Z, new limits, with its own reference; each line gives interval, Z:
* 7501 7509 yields 0.43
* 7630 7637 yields 0.46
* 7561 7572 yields 0.14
